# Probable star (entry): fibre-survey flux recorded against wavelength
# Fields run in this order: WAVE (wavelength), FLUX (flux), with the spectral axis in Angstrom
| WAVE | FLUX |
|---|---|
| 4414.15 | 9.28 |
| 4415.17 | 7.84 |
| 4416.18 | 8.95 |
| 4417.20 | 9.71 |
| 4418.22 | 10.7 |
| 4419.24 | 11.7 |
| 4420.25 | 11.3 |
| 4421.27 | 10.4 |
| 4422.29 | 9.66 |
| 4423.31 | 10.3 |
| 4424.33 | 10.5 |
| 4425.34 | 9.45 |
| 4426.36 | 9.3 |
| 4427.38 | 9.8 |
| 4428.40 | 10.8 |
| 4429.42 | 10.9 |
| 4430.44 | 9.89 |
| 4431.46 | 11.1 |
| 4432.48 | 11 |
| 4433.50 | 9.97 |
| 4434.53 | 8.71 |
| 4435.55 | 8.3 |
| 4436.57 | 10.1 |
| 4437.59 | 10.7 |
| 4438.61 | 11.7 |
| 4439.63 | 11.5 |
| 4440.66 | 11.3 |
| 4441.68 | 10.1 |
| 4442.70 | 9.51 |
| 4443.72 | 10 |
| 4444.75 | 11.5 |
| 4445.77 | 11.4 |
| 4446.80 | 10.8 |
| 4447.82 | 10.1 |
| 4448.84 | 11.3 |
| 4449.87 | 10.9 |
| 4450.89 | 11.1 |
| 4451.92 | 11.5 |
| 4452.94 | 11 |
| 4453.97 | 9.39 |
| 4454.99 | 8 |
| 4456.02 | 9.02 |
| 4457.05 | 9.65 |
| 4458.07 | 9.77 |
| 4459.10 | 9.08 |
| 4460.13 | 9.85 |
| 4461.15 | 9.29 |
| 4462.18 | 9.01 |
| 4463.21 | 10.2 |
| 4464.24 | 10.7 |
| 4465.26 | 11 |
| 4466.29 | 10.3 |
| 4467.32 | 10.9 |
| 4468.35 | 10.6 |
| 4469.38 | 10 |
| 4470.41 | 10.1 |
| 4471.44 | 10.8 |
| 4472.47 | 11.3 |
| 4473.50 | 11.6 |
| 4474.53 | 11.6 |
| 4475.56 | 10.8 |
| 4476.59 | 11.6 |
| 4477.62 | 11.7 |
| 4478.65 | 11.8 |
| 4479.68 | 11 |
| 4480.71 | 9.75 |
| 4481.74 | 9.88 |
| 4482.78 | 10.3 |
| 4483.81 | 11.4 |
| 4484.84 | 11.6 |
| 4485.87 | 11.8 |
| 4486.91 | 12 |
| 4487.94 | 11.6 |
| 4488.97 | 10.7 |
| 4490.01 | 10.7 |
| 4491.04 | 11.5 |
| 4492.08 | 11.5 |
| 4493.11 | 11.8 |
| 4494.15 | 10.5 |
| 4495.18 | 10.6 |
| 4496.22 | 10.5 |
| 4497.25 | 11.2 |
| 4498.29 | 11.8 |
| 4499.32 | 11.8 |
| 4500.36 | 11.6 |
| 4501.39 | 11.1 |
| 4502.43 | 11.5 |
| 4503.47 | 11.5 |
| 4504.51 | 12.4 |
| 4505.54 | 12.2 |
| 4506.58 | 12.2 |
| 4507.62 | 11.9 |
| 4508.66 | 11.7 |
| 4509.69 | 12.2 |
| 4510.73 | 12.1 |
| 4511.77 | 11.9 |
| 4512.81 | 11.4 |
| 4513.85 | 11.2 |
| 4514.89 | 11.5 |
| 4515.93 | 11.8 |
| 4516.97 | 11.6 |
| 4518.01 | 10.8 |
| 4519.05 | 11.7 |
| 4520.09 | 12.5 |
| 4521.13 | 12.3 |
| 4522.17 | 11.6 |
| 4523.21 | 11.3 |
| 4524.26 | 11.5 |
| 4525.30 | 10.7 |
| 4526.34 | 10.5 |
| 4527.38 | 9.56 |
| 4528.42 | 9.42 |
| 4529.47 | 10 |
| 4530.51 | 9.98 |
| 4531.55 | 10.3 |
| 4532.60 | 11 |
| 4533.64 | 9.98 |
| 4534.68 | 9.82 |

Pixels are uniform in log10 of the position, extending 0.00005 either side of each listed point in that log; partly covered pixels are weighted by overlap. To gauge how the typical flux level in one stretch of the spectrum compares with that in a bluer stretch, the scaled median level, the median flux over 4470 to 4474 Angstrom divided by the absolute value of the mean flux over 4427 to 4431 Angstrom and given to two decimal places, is 1.07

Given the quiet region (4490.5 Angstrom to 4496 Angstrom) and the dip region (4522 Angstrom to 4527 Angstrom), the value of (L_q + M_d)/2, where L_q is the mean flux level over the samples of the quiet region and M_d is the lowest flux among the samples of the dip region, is 10.8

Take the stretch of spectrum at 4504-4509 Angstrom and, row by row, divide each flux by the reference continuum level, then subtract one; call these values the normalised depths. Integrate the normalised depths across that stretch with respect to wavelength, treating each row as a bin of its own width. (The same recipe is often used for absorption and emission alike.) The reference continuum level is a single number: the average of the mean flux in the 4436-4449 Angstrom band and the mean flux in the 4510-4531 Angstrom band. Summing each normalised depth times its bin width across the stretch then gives 0.5 Angstrom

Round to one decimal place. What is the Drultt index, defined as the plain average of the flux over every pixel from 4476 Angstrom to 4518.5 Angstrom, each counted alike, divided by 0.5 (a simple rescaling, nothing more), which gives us 22.8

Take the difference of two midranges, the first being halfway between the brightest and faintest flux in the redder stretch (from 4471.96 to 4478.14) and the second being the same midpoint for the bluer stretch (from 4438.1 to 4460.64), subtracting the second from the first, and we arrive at 1.40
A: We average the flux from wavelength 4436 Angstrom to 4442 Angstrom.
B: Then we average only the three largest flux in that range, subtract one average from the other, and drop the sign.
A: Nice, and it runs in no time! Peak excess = 0.60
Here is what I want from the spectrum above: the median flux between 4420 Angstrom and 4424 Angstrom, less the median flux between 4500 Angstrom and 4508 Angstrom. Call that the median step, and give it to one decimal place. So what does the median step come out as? -1.4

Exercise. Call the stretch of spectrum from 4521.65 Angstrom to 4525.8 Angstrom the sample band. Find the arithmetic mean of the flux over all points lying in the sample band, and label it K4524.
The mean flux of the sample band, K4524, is 11.3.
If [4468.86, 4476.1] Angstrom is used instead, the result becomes 10.9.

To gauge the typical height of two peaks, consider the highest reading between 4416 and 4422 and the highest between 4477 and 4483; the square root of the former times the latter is 11.7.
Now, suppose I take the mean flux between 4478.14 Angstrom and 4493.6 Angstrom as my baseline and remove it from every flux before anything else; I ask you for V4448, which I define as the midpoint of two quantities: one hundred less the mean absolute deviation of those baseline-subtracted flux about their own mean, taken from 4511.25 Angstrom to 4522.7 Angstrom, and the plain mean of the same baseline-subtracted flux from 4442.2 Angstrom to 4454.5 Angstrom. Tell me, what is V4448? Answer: 49.6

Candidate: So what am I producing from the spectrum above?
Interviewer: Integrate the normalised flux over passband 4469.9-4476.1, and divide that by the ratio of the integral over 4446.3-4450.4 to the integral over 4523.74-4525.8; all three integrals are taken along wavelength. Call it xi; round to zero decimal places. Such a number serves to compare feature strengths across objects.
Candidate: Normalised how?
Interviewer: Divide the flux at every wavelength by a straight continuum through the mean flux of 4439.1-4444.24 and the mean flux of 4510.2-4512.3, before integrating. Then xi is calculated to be 3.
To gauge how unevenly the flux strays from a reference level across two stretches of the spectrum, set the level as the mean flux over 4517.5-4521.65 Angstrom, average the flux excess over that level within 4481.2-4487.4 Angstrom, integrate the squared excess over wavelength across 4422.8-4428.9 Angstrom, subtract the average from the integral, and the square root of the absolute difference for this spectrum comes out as 4.7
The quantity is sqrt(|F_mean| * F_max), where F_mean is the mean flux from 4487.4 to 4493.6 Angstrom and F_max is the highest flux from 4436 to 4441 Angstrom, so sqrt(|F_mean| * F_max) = 11.5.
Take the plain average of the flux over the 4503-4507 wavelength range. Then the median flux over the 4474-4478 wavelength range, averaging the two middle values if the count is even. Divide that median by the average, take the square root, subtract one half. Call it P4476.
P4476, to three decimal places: 0.480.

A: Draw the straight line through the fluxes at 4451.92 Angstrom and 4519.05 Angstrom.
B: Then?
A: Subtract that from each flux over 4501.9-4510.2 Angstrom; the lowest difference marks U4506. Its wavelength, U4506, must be 4503.47 Angstrom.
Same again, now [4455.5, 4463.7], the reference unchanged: 4462.18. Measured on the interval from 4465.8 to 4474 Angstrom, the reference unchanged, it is 4469.38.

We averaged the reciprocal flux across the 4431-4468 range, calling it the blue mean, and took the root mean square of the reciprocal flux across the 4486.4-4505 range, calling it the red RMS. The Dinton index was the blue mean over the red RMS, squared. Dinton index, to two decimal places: 1.24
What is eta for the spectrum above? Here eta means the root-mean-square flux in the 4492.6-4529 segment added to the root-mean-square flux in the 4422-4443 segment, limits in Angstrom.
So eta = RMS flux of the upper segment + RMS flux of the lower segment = 21.7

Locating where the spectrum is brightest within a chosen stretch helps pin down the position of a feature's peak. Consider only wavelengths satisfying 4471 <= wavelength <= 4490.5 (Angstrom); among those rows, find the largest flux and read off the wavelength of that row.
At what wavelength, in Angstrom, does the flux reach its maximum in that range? 4486.91 Angstrom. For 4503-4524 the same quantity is 4520.09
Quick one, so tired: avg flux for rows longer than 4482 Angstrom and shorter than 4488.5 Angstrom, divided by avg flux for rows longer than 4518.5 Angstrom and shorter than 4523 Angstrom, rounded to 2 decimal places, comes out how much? 0.95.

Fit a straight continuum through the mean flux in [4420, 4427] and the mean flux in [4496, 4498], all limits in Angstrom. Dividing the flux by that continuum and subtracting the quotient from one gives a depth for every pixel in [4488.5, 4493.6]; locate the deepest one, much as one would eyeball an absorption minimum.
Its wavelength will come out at 4490.01 Angstrom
